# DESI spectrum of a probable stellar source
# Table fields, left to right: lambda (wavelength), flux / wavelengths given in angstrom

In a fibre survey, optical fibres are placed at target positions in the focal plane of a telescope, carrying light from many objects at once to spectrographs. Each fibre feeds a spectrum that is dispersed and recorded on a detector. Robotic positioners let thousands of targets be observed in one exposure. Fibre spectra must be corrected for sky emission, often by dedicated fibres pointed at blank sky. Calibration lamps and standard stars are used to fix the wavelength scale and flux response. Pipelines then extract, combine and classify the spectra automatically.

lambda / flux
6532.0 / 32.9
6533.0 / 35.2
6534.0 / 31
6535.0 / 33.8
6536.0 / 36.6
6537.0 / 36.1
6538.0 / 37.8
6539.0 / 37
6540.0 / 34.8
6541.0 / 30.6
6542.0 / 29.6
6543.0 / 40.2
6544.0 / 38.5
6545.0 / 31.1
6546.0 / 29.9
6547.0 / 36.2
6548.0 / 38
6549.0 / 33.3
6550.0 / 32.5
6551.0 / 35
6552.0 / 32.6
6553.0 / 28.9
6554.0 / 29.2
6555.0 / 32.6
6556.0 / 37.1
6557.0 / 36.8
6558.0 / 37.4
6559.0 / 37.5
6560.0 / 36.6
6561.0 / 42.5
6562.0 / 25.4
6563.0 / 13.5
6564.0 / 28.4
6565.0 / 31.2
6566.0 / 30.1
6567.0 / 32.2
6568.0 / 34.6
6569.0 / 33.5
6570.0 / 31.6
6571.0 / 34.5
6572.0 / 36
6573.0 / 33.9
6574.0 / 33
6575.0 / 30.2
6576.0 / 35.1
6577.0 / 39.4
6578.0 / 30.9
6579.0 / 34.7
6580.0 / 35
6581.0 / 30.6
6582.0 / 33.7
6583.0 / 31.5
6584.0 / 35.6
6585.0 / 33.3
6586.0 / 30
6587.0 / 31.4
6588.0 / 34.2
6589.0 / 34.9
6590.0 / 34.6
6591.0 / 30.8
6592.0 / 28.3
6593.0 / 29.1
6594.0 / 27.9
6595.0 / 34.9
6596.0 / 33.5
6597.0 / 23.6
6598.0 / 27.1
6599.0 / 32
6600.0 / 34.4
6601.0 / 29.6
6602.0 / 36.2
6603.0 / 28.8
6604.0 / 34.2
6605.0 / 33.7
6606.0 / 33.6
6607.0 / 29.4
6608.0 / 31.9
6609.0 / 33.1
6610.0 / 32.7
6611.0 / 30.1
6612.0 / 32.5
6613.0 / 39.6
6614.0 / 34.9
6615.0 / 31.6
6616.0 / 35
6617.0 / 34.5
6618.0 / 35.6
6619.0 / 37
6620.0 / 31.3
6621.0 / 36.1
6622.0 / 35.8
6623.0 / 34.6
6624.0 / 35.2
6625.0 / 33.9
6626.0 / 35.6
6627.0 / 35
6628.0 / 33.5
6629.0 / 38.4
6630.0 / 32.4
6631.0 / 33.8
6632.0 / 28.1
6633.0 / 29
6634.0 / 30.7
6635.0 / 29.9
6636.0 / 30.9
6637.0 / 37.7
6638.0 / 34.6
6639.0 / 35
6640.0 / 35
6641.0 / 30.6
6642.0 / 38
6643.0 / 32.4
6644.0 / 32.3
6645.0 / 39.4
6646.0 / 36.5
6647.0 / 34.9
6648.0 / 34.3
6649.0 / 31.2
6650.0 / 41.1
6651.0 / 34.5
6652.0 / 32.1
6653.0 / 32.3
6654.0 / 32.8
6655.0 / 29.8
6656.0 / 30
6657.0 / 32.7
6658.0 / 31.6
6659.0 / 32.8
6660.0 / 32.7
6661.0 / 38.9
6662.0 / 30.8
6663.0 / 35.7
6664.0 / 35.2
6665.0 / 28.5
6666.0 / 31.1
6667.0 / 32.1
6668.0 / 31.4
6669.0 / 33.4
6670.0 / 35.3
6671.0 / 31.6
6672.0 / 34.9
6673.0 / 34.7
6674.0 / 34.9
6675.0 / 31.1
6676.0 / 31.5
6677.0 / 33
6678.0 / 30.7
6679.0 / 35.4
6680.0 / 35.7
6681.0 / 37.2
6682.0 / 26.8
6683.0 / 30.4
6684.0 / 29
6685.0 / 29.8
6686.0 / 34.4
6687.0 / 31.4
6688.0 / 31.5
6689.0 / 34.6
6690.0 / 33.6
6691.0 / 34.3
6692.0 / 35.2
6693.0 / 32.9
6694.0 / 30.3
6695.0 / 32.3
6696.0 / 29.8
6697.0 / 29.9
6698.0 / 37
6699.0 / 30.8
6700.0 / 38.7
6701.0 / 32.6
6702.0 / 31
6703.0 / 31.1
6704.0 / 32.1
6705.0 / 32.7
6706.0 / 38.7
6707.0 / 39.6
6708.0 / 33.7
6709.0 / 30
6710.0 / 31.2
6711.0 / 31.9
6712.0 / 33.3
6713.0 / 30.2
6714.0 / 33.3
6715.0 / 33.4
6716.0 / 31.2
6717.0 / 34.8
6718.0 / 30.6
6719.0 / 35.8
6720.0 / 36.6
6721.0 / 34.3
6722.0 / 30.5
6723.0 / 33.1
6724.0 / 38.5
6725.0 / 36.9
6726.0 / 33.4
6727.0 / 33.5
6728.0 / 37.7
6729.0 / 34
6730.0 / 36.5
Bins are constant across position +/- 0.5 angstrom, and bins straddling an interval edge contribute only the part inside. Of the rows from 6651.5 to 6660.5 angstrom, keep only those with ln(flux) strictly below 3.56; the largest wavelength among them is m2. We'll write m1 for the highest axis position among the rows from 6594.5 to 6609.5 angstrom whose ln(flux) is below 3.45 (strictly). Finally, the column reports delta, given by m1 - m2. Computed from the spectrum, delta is -53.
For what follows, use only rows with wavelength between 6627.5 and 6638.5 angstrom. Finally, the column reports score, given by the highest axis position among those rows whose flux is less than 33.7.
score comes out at 6636.0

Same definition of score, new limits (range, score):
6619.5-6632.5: 6632.0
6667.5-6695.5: 6695.0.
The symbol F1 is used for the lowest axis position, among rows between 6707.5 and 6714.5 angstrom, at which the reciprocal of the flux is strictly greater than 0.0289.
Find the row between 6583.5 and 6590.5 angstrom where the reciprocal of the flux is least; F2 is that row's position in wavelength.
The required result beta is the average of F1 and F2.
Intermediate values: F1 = 6708.0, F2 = 6584.0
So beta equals 6646.0 angstrom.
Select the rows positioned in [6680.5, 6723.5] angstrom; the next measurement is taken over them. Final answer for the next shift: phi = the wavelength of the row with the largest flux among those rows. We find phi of 6707.0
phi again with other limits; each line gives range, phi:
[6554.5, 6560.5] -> 6559.0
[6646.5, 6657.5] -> 6650.0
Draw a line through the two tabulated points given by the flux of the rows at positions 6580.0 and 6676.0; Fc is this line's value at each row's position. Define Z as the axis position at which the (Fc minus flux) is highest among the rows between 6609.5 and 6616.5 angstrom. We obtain 6611.0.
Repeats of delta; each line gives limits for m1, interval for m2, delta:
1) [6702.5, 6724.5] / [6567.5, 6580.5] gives 142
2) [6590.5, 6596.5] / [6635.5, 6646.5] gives -50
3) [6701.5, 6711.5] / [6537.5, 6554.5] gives 156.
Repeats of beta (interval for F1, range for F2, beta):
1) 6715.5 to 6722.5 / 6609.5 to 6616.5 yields 6664.5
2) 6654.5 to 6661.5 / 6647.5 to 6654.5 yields 6652.5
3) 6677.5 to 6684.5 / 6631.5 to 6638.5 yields 6657.5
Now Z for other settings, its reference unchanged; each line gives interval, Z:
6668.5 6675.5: 6675.0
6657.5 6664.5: 6662.0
